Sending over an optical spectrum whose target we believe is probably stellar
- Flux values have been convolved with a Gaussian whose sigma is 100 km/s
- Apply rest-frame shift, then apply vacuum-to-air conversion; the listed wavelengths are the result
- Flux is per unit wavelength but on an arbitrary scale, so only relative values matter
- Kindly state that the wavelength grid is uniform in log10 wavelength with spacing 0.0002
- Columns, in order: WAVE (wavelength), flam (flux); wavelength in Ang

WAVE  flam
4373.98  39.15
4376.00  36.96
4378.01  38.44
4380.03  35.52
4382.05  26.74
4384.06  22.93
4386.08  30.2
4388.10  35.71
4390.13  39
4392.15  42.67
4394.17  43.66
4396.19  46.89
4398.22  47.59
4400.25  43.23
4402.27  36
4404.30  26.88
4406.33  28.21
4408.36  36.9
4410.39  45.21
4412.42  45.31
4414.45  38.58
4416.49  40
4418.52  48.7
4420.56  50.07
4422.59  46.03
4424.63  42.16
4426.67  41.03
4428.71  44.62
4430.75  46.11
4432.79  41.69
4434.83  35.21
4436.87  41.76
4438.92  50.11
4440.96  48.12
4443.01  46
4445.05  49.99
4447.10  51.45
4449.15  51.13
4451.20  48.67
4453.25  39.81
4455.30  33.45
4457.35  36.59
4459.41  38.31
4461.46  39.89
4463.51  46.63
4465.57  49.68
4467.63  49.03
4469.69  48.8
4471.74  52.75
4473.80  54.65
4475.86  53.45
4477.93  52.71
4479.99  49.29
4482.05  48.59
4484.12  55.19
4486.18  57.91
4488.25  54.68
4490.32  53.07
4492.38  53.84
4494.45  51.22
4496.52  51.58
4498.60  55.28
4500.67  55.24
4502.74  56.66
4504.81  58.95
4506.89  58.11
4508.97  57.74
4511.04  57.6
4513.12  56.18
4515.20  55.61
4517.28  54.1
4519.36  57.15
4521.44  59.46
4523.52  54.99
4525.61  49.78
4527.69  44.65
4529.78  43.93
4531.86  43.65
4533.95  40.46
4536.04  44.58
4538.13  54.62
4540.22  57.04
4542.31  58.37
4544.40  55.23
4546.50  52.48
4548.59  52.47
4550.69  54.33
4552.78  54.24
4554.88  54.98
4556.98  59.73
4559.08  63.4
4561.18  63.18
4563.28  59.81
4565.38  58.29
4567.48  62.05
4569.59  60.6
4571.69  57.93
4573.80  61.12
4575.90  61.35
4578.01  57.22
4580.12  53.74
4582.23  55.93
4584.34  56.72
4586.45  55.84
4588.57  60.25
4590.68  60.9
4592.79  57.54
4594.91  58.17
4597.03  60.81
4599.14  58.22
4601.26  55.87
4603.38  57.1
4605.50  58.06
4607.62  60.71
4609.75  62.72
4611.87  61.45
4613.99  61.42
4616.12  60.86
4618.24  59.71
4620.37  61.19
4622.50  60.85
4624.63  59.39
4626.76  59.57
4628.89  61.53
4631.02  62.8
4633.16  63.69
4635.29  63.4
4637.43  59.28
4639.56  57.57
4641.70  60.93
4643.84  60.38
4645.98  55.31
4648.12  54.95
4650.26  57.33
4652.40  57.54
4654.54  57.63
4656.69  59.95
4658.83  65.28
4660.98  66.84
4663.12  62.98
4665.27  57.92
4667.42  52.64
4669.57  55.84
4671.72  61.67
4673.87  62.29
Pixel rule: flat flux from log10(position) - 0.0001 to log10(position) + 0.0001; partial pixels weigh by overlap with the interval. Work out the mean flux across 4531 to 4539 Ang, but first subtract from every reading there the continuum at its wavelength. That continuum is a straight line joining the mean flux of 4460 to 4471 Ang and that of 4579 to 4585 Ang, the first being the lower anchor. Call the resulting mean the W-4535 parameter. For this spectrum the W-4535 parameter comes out -6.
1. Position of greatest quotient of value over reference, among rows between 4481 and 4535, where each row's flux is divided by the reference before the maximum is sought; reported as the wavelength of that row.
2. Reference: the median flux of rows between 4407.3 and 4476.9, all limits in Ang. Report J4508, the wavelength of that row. 4521.44 Ang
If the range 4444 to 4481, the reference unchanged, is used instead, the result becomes 4473.80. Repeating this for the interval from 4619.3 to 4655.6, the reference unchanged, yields 4633.16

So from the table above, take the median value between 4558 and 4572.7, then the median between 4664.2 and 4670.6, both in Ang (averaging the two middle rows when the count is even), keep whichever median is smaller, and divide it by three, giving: 19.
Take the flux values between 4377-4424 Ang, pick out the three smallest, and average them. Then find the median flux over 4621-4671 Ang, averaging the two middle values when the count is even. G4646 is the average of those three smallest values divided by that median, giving 0.43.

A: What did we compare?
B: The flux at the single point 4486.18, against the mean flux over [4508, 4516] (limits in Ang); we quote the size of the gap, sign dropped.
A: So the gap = 1.1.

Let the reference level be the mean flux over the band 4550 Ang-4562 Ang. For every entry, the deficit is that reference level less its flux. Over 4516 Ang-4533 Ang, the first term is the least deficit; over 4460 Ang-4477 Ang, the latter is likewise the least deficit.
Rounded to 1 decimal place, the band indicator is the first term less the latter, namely -4.8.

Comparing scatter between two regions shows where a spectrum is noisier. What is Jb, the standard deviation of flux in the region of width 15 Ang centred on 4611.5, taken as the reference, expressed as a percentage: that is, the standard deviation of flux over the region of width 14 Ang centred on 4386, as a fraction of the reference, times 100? 471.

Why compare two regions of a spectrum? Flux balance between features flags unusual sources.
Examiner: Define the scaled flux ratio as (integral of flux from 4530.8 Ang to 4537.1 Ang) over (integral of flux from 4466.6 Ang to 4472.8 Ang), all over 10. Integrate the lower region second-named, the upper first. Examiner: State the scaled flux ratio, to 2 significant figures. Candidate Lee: 0.087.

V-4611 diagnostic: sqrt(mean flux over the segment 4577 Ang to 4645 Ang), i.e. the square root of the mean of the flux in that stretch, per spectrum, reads 7.7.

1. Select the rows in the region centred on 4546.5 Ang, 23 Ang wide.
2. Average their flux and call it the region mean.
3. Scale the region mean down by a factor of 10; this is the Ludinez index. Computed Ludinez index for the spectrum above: 5.4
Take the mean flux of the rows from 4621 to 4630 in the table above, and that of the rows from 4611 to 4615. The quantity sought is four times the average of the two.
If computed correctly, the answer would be 244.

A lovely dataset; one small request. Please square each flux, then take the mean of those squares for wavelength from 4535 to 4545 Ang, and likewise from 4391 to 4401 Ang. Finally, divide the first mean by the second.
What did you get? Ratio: 1.5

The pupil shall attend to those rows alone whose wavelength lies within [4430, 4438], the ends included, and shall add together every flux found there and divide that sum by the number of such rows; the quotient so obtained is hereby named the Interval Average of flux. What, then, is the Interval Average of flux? 41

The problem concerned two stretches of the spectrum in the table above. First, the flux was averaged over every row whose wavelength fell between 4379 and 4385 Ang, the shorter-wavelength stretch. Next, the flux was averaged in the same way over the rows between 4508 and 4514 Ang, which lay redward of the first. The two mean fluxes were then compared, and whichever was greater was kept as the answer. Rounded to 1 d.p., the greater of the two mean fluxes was 57.2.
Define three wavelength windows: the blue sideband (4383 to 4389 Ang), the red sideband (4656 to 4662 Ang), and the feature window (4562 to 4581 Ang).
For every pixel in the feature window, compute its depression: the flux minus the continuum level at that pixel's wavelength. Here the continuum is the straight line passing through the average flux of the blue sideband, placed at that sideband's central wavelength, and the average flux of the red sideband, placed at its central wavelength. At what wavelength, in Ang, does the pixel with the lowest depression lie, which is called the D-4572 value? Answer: 4580.12 Ang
